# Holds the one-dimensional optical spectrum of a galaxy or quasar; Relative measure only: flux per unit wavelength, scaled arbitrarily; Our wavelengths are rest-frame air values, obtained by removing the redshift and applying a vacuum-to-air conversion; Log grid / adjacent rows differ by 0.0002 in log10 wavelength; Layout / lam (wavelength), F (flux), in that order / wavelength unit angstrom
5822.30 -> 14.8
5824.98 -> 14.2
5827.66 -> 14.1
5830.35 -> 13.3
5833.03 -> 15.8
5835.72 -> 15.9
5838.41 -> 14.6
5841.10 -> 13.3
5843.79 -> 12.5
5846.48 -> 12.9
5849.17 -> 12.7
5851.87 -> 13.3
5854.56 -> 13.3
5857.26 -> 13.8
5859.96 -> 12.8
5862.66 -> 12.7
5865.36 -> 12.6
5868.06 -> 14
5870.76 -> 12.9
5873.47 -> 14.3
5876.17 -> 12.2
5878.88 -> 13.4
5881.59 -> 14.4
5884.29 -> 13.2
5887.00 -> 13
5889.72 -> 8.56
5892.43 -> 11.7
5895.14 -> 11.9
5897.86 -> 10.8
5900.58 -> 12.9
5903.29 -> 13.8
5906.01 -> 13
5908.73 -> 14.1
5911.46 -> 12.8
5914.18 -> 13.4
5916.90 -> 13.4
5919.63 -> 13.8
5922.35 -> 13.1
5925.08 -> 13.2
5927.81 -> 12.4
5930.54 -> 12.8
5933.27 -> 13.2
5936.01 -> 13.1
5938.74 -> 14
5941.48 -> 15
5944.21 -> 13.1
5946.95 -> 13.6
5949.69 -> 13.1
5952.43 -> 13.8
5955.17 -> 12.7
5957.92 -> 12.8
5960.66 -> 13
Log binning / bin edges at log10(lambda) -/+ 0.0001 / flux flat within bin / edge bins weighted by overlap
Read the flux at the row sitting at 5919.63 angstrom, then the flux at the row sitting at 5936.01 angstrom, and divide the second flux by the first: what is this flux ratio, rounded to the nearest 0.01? 0.95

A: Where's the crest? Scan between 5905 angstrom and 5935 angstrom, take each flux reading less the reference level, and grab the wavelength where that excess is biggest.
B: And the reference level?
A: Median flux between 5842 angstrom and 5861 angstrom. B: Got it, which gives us 5908.73 angstrom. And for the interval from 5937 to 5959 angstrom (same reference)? 5941.48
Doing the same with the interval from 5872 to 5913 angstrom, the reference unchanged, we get 5881.59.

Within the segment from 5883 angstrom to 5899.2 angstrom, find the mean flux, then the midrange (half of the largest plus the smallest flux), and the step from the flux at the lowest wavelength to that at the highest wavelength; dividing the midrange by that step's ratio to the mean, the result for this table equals -52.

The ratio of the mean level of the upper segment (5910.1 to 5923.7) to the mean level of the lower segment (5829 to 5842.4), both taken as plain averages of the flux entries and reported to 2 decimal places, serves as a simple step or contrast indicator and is 0.91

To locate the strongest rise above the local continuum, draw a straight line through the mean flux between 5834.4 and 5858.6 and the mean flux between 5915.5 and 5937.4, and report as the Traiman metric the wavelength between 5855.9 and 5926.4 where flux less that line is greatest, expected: 5881.59 angstrom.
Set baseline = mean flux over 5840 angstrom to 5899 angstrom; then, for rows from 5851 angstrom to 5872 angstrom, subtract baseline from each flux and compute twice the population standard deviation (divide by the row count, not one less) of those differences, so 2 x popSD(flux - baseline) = 1.0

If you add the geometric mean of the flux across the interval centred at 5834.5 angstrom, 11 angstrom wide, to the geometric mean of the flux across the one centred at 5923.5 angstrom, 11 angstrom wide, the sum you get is 28.0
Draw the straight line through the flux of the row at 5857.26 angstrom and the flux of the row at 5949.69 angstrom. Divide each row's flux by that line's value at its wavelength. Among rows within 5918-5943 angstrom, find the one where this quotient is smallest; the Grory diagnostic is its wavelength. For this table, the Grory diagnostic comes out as 5927.81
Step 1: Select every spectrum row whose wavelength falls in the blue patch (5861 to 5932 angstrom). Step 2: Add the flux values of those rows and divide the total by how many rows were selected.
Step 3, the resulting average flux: 12.86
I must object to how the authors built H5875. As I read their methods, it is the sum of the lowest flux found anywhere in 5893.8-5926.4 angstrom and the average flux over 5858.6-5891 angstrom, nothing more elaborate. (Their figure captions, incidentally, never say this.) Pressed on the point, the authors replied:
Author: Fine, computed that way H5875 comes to 23.6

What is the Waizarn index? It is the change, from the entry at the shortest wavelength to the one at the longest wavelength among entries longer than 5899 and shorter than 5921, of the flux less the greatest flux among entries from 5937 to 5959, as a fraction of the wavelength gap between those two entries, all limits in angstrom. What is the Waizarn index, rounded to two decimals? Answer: 0.05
